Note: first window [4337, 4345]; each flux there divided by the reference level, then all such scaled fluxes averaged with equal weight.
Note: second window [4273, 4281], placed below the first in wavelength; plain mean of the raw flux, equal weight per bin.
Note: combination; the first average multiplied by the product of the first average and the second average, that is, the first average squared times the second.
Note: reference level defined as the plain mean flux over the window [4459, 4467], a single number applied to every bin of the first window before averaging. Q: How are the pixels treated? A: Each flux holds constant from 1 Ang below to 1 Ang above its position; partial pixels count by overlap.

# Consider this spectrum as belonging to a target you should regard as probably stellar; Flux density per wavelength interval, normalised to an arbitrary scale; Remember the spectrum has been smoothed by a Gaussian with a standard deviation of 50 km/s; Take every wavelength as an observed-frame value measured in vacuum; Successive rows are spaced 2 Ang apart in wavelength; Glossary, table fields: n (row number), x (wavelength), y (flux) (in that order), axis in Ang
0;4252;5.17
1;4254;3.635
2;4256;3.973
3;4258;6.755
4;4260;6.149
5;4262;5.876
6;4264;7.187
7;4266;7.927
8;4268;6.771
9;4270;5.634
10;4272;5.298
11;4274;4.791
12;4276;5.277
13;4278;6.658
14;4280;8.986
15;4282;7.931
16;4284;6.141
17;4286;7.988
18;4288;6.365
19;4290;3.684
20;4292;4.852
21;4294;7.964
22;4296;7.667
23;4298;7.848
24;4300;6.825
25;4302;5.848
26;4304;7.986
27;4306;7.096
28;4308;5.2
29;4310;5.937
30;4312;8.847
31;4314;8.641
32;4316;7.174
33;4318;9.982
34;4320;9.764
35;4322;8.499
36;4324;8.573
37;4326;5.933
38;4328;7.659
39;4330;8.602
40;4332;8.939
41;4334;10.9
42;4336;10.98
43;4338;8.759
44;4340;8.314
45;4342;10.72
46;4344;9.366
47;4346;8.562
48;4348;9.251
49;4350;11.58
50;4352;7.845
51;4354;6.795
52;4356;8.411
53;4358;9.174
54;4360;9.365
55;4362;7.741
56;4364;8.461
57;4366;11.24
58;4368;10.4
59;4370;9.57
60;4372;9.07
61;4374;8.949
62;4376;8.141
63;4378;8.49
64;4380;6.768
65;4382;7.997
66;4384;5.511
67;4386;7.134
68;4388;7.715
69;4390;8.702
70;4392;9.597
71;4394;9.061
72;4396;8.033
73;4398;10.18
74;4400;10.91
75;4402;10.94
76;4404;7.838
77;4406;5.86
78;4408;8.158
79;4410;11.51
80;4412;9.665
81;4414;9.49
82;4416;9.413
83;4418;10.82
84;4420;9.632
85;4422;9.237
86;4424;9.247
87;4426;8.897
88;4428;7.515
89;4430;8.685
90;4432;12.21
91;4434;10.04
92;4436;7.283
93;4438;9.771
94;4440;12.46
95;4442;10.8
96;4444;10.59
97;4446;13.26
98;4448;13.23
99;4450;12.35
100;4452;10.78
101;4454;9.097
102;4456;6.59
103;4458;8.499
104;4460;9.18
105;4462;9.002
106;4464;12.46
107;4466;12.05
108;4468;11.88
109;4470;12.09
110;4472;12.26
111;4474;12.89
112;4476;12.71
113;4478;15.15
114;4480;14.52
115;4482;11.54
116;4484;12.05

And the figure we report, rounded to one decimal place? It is 4.9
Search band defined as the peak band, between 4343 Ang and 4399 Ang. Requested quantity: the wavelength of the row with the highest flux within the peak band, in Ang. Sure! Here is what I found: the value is 4350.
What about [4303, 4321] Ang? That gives 4318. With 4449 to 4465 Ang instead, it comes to 4464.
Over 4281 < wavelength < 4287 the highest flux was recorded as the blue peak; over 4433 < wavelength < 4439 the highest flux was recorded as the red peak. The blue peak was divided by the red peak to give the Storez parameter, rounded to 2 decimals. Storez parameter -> 0.80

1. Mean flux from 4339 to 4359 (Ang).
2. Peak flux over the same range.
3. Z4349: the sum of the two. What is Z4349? 20.6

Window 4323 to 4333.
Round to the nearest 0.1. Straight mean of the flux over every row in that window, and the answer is 7.9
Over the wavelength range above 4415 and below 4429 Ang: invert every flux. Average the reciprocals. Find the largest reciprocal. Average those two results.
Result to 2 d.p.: 0.12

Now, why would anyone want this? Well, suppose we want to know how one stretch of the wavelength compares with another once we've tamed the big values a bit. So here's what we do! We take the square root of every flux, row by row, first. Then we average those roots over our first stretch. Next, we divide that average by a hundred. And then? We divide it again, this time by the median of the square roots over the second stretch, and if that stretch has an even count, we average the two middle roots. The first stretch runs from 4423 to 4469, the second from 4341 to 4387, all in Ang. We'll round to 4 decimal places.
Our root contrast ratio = 0.0109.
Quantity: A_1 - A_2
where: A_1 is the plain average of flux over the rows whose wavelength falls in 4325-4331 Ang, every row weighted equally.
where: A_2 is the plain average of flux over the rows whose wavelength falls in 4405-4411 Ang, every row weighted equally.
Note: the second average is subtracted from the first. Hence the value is -1.1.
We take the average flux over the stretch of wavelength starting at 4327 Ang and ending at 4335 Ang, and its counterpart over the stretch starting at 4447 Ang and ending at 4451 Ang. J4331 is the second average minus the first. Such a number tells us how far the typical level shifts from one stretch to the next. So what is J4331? 3.8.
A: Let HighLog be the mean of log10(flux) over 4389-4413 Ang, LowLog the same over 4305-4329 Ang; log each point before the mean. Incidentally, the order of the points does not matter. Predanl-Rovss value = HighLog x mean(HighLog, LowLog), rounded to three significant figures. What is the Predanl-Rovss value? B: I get 0.881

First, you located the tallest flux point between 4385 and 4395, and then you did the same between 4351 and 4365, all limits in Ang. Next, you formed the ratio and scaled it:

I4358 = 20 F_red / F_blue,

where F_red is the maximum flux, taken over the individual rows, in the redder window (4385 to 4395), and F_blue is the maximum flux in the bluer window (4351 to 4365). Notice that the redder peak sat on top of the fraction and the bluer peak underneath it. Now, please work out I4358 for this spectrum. 20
